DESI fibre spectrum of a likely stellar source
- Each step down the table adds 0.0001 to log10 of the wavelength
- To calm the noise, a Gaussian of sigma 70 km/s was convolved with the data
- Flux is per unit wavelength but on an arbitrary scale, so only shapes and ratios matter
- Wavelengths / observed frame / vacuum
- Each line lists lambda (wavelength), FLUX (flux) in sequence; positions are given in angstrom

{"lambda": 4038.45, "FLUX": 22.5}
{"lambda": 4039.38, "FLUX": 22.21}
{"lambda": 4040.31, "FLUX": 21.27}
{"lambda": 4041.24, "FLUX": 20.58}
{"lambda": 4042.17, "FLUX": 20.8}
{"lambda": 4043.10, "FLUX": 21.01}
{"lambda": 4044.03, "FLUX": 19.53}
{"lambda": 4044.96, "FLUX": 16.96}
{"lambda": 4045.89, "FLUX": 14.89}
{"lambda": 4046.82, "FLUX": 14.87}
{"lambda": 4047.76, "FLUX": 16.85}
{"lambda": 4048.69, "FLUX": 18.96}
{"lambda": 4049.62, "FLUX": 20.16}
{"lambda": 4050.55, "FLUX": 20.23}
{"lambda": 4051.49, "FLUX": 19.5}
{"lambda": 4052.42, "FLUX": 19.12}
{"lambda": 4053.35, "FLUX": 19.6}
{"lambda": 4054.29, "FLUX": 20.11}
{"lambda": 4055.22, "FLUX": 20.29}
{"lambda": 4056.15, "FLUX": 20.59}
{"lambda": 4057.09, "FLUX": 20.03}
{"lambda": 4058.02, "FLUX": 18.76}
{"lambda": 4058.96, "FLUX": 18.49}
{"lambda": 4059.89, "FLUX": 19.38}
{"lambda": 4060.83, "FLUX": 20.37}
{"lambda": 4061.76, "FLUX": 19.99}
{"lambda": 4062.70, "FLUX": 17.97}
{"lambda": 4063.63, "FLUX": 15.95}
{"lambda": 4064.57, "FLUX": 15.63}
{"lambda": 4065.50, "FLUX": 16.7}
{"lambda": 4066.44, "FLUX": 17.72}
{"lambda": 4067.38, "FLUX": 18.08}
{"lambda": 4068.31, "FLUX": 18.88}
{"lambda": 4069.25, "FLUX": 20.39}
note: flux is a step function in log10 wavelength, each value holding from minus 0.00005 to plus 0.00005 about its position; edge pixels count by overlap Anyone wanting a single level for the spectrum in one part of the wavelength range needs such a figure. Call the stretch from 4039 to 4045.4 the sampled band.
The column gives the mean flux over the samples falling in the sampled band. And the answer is 20.3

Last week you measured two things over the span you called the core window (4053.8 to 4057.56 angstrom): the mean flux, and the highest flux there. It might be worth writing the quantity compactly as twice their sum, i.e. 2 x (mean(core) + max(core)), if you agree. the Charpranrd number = 81.7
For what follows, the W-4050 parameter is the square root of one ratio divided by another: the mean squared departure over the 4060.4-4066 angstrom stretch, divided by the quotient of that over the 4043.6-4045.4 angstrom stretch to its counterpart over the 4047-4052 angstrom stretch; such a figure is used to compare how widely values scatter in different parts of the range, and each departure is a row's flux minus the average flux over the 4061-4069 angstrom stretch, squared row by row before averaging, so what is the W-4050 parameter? 2.6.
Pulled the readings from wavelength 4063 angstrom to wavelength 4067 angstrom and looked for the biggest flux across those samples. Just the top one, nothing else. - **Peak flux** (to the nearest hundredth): 17.72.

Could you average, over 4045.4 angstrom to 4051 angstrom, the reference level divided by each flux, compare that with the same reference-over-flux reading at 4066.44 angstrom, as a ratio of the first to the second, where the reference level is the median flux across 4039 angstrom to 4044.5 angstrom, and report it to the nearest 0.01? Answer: 1.02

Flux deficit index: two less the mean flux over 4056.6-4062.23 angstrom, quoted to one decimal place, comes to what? -17.5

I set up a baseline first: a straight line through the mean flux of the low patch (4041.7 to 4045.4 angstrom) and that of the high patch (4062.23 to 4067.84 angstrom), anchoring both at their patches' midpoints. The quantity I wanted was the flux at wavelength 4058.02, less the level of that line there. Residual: 0.91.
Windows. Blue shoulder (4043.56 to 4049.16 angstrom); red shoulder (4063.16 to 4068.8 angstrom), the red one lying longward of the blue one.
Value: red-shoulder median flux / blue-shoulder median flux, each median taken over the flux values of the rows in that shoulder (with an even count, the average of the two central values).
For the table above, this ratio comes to 1.02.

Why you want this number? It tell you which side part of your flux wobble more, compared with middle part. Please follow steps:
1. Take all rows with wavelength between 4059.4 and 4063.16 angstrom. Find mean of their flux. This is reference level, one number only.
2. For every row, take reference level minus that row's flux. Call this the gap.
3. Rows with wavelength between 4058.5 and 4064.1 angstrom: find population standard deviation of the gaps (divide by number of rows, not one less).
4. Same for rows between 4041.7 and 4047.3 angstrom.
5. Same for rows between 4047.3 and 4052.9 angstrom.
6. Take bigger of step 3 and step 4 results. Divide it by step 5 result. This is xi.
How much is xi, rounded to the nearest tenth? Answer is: 2.3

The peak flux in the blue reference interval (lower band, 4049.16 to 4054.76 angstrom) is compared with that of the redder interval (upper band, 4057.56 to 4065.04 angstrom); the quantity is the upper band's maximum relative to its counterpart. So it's 1.01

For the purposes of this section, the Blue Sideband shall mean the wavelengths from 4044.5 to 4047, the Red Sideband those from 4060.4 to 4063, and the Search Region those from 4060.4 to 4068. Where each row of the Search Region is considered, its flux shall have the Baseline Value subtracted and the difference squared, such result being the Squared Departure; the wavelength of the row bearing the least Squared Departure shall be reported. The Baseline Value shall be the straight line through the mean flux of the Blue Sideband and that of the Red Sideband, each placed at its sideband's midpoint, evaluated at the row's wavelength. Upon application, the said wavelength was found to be 4061.76 angstrom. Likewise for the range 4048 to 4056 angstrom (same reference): 4052.42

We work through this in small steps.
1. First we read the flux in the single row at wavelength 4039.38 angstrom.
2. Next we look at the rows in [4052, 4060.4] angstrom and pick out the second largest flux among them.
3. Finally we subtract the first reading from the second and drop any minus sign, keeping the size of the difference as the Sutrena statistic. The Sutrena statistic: 1.9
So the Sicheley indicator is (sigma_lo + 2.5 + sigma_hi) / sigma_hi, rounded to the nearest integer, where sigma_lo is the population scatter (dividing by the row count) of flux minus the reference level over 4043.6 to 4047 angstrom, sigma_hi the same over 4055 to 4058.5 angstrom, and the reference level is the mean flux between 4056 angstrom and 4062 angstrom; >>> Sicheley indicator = 7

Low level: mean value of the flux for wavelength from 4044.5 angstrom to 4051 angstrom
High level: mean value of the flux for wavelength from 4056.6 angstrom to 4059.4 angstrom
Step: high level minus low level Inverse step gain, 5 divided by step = 3.3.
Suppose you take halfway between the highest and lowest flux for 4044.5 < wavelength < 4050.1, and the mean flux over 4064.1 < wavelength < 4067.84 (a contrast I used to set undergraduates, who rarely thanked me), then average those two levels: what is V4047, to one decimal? 17.3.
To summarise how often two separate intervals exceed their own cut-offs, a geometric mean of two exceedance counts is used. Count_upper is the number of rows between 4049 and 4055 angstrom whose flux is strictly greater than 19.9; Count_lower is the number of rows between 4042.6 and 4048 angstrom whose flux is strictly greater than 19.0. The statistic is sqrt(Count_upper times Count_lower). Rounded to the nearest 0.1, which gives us 2.4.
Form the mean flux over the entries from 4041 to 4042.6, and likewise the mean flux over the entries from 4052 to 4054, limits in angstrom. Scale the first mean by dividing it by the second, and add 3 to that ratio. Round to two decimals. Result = 4.07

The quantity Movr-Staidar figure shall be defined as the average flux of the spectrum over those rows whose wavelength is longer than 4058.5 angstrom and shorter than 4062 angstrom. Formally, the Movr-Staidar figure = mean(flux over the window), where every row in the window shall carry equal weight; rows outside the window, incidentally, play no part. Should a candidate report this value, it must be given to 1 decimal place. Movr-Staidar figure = 19.6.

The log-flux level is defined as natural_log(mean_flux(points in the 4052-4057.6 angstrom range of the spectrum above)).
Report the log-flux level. 2.99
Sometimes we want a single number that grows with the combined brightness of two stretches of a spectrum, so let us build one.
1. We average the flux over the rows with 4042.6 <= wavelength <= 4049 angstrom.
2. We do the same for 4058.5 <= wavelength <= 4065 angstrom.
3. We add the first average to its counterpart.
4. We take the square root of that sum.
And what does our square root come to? 5.99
